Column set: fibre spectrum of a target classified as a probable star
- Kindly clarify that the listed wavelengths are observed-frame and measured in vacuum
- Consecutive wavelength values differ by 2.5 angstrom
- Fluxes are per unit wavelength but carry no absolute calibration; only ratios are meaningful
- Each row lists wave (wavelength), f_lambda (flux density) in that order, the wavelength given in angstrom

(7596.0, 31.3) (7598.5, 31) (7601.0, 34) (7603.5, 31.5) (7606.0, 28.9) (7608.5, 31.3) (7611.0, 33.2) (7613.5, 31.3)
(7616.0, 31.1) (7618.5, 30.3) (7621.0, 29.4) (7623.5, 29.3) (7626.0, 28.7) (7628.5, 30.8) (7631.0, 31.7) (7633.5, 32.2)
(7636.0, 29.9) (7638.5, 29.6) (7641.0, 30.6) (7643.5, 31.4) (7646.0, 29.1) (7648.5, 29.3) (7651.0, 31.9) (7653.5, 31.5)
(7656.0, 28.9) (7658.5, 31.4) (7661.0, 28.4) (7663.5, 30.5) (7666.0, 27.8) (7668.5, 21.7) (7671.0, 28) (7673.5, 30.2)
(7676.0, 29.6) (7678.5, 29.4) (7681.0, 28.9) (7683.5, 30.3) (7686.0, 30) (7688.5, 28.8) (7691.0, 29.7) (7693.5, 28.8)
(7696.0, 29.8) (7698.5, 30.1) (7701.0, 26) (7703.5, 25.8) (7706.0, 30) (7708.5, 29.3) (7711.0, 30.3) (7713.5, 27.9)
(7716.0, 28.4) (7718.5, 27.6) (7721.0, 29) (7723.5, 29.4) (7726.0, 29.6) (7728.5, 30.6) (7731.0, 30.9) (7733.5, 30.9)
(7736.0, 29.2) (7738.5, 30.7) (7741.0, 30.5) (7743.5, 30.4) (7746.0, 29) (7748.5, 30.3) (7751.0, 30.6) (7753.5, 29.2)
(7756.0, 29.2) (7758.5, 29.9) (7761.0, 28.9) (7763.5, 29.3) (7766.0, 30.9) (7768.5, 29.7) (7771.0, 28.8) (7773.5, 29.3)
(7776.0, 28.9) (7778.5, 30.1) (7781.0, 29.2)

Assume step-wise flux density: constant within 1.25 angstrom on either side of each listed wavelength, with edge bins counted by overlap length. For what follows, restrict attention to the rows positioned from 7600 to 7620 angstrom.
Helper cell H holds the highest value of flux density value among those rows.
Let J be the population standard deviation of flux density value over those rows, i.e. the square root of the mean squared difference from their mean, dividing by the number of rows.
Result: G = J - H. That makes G -32.5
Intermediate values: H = 34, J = 1.5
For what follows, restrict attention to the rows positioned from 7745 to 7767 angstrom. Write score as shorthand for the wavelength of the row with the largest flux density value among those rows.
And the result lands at 7766.0 angstrom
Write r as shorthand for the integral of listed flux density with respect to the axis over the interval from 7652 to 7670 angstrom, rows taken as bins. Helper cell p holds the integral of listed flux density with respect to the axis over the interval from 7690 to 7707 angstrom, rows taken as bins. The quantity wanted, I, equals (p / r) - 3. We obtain -2.06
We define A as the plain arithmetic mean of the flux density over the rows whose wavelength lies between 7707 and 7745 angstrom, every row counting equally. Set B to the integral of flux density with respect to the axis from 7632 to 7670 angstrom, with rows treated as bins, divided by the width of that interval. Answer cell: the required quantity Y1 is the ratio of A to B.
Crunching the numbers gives 1.00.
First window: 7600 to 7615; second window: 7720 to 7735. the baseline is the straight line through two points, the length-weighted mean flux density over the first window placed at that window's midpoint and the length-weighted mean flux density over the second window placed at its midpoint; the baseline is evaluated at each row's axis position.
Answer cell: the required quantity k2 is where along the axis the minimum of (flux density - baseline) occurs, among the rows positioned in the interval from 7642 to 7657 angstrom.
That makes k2 7656.0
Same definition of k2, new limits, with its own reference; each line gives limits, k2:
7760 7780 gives 7761.0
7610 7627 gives 7626.0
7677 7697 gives 7688.5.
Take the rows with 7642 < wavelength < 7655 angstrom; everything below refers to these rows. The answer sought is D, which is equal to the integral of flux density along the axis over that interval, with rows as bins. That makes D 398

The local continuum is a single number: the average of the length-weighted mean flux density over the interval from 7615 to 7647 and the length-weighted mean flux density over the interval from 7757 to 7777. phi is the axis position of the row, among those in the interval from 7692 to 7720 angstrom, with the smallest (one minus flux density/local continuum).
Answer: 7711.0 angstrom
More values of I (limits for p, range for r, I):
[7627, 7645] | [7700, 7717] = -1.85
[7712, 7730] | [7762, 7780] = -2.02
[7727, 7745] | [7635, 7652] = -1.93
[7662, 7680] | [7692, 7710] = -2.01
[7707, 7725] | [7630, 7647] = -2.00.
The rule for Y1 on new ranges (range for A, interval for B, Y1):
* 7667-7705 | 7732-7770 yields 0.95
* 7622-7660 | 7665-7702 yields 1.06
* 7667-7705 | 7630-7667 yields 0.94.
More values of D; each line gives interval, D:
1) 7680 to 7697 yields 501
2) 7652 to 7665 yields 392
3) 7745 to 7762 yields 503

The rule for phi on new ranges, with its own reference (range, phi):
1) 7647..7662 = 7651.0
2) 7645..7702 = 7651.0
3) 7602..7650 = 7611.0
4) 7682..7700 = 7683.5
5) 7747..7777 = 7766.0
